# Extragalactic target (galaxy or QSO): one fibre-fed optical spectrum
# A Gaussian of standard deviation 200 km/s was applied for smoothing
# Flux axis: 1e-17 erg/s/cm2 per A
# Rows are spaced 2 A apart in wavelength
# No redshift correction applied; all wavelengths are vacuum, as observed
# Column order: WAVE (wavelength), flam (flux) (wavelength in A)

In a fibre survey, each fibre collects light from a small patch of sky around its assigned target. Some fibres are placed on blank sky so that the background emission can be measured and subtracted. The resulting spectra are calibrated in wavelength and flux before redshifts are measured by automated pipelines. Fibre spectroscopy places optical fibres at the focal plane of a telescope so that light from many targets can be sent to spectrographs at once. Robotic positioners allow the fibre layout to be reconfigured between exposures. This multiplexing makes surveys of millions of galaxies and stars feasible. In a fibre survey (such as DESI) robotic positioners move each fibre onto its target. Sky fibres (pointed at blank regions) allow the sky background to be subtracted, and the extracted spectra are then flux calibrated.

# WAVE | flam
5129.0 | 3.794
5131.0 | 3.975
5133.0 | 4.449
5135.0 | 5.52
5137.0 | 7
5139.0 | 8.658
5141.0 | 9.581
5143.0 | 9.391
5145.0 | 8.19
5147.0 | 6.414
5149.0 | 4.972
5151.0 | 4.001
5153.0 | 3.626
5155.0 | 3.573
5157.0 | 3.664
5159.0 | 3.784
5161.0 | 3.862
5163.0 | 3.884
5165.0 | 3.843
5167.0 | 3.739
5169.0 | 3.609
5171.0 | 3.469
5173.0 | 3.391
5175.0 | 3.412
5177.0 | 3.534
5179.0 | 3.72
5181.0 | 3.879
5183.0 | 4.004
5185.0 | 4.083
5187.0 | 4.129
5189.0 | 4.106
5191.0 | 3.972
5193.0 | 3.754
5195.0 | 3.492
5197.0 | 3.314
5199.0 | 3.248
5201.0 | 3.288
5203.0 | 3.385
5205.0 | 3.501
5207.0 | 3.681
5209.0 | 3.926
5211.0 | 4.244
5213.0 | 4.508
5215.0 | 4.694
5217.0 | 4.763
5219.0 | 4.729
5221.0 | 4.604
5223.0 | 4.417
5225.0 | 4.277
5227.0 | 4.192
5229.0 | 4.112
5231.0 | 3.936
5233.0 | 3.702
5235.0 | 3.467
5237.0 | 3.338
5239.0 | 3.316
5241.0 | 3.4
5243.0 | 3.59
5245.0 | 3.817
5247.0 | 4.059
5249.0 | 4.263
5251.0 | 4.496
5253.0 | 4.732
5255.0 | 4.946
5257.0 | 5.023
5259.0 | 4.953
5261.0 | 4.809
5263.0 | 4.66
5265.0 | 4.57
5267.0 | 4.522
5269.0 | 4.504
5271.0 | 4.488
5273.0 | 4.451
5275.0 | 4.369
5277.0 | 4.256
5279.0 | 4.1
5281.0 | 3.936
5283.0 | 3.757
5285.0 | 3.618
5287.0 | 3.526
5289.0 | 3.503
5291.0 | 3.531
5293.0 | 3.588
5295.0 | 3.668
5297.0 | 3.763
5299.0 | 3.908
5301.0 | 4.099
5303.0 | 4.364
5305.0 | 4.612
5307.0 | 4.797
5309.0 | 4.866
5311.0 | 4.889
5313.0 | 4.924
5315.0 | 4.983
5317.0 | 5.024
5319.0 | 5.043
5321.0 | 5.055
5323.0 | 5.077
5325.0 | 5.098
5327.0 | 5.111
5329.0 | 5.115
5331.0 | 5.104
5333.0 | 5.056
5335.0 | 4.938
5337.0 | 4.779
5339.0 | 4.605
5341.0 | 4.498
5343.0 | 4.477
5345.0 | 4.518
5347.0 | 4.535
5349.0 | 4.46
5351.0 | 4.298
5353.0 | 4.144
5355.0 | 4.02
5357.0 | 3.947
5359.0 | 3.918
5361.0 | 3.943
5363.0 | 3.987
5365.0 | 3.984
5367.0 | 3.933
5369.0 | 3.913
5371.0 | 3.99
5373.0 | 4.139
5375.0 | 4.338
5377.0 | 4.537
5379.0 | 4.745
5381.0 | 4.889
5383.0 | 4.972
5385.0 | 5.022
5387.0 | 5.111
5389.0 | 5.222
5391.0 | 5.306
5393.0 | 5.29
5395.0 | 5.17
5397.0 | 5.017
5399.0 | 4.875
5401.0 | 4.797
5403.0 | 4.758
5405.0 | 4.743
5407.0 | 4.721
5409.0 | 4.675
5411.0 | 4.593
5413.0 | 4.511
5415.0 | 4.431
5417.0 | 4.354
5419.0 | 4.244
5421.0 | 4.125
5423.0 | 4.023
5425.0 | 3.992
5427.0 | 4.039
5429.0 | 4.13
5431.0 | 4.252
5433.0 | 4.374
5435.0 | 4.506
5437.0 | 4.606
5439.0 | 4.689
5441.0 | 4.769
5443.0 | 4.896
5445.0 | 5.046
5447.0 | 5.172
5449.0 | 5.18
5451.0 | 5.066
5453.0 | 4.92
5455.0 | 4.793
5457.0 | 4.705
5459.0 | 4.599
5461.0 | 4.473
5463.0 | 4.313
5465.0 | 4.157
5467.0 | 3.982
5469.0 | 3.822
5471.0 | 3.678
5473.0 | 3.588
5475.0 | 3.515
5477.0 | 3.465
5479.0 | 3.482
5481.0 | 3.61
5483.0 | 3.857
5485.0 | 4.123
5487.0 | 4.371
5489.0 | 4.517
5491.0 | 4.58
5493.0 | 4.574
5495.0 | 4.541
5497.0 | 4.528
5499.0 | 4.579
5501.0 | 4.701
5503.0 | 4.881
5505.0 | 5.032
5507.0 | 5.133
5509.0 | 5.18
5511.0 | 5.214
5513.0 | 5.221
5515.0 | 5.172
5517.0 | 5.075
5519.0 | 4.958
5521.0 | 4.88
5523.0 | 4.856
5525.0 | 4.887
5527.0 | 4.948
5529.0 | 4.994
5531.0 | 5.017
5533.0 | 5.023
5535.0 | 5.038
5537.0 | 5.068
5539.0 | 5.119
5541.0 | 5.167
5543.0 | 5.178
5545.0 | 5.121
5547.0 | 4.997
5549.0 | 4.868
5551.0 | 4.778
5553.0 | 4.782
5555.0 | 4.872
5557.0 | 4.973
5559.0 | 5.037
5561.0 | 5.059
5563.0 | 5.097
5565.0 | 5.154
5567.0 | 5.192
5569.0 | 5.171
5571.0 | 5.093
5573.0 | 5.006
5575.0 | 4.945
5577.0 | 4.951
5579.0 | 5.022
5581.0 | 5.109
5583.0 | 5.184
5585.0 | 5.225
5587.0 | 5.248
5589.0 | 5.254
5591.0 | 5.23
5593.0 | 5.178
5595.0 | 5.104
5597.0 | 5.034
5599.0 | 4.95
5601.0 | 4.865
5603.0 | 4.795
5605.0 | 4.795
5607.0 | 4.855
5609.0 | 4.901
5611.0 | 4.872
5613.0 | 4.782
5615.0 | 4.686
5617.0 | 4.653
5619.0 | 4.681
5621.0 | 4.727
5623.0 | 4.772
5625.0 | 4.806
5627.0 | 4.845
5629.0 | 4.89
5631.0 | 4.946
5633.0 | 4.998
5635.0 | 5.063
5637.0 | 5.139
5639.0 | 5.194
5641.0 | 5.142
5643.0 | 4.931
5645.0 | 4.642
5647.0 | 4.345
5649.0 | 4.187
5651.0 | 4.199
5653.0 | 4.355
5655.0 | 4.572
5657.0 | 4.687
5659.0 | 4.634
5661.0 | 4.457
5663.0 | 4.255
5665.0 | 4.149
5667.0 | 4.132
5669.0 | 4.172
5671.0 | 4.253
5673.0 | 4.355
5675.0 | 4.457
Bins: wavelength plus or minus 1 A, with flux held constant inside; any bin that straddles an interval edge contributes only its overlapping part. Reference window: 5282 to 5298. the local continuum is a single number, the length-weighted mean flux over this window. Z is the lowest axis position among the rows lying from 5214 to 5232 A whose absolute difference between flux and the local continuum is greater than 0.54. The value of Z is 5215.0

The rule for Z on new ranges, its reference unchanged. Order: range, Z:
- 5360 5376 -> 5375.0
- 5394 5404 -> 5395.0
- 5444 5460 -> 5445.0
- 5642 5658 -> 5643.0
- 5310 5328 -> 5311.0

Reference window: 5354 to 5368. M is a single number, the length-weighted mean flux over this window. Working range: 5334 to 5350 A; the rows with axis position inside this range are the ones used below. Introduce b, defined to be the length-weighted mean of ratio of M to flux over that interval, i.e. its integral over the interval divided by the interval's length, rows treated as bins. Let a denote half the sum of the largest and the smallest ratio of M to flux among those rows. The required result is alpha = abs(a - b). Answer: 0.017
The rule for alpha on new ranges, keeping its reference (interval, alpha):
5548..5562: 0.001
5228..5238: 0.001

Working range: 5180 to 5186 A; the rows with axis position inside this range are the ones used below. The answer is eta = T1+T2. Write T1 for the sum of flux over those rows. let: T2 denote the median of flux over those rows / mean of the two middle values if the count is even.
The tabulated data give 16.0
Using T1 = 12.0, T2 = 4.0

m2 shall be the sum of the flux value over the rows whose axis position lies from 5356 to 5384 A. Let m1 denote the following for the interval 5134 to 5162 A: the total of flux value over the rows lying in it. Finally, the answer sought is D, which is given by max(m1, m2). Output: 82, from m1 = 82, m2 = 59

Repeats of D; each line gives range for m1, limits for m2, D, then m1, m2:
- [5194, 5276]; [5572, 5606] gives 170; 170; 86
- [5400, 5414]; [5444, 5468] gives 56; 33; 56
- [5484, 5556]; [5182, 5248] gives 176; 176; 129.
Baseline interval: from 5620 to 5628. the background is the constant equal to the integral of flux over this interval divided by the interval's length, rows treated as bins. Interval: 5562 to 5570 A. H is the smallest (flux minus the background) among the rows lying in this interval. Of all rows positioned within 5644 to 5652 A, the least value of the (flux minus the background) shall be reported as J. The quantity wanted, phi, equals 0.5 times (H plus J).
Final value -0.1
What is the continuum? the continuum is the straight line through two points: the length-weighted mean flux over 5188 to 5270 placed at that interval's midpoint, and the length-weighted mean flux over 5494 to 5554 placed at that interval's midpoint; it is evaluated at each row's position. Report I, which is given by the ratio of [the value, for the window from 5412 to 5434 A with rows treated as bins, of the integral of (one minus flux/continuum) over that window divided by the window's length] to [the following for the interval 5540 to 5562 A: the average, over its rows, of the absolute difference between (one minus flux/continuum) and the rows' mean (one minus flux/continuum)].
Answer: 3.9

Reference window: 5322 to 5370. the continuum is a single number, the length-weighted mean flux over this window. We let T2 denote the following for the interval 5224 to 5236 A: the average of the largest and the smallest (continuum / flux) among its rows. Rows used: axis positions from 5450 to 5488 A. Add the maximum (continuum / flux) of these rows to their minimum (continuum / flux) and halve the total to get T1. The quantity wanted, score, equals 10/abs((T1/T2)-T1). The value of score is 64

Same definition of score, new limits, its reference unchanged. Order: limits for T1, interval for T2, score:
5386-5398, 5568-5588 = 84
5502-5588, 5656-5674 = 586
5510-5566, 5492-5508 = 149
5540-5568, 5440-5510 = 153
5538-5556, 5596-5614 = 116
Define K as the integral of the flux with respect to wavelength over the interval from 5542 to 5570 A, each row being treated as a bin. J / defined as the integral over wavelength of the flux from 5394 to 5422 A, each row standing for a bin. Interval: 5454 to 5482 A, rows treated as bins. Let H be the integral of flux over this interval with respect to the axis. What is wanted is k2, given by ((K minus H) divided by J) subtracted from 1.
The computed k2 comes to 0.78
